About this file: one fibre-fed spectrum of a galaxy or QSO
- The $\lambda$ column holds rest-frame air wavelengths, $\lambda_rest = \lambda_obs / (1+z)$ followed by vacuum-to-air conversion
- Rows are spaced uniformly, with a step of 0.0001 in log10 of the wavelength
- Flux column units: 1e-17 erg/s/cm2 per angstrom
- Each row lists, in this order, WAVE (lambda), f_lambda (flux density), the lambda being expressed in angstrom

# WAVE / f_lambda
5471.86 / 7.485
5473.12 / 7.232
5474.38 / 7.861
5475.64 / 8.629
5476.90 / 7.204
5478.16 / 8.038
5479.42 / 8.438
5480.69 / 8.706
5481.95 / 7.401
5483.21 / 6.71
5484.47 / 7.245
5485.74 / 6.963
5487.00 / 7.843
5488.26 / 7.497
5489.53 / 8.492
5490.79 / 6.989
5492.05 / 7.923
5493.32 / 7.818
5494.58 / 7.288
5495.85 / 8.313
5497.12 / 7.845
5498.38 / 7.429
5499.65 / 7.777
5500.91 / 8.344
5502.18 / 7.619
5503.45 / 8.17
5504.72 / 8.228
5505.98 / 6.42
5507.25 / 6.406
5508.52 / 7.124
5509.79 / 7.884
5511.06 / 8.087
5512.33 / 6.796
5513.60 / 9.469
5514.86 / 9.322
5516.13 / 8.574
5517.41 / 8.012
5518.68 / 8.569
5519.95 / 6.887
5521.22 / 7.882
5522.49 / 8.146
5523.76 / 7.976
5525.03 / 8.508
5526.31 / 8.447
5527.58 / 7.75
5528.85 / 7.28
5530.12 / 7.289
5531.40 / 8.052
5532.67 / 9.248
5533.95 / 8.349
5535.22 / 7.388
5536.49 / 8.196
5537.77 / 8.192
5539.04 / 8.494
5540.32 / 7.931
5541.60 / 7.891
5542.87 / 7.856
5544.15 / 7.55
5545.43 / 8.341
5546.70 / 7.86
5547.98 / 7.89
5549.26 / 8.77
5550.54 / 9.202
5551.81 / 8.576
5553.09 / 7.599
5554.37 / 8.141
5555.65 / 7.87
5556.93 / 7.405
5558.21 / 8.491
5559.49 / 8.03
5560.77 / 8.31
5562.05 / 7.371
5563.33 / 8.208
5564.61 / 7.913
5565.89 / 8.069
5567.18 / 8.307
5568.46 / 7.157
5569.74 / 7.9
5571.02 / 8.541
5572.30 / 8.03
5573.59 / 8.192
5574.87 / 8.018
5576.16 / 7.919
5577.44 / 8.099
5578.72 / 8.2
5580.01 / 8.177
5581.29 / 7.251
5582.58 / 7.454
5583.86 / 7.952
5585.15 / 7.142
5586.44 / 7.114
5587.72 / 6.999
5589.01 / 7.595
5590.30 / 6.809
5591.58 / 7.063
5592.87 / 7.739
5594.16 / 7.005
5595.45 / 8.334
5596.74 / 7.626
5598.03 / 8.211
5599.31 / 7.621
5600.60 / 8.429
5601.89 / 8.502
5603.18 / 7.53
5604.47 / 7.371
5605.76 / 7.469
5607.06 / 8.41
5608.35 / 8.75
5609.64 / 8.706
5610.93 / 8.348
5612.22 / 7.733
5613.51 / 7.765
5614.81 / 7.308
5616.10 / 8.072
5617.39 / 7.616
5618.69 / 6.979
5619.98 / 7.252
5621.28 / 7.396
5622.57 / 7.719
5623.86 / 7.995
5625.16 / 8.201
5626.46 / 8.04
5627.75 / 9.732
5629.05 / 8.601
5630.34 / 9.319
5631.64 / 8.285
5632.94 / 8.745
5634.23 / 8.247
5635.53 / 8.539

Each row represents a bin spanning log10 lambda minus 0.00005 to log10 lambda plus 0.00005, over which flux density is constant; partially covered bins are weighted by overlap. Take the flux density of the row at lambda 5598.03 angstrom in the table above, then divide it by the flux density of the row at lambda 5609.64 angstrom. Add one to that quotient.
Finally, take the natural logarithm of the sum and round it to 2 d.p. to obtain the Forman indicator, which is 0.66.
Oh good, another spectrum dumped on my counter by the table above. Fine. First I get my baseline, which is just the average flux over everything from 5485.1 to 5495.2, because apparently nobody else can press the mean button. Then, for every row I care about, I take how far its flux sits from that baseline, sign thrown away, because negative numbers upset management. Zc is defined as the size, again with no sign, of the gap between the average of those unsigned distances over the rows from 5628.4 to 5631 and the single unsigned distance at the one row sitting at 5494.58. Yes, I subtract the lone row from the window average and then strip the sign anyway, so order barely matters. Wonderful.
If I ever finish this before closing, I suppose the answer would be 1.04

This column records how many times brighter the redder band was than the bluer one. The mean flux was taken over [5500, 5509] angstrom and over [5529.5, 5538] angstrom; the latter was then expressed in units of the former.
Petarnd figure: 1.08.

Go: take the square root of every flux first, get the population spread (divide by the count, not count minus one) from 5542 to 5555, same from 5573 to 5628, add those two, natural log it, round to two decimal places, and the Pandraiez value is -1.65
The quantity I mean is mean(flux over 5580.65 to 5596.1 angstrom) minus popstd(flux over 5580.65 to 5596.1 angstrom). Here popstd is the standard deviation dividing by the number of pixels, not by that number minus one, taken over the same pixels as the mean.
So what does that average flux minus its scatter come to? 6.9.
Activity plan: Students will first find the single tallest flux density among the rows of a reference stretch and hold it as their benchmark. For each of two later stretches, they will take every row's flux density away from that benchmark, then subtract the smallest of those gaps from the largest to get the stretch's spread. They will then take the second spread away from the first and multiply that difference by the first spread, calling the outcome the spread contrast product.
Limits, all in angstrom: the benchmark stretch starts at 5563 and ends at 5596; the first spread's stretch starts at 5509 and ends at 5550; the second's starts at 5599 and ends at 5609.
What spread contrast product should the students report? 3.5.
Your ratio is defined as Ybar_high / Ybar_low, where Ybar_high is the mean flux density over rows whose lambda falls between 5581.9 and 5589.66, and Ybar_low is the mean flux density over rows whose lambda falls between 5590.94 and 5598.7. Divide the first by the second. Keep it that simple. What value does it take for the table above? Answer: 0.96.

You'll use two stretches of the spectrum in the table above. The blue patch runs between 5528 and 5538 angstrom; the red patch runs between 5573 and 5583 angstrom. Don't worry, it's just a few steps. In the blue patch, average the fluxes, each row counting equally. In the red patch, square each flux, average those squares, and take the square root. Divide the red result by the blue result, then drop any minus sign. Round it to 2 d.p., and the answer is 0.99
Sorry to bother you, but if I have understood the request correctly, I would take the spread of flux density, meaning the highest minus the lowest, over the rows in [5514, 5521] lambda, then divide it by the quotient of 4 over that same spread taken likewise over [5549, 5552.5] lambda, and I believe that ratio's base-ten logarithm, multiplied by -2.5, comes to 1.0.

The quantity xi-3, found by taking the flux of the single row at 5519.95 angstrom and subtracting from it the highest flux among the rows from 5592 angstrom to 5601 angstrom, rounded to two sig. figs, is -1.5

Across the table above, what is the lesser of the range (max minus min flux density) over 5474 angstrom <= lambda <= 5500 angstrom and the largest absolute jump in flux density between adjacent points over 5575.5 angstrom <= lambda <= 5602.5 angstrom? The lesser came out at 1.3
